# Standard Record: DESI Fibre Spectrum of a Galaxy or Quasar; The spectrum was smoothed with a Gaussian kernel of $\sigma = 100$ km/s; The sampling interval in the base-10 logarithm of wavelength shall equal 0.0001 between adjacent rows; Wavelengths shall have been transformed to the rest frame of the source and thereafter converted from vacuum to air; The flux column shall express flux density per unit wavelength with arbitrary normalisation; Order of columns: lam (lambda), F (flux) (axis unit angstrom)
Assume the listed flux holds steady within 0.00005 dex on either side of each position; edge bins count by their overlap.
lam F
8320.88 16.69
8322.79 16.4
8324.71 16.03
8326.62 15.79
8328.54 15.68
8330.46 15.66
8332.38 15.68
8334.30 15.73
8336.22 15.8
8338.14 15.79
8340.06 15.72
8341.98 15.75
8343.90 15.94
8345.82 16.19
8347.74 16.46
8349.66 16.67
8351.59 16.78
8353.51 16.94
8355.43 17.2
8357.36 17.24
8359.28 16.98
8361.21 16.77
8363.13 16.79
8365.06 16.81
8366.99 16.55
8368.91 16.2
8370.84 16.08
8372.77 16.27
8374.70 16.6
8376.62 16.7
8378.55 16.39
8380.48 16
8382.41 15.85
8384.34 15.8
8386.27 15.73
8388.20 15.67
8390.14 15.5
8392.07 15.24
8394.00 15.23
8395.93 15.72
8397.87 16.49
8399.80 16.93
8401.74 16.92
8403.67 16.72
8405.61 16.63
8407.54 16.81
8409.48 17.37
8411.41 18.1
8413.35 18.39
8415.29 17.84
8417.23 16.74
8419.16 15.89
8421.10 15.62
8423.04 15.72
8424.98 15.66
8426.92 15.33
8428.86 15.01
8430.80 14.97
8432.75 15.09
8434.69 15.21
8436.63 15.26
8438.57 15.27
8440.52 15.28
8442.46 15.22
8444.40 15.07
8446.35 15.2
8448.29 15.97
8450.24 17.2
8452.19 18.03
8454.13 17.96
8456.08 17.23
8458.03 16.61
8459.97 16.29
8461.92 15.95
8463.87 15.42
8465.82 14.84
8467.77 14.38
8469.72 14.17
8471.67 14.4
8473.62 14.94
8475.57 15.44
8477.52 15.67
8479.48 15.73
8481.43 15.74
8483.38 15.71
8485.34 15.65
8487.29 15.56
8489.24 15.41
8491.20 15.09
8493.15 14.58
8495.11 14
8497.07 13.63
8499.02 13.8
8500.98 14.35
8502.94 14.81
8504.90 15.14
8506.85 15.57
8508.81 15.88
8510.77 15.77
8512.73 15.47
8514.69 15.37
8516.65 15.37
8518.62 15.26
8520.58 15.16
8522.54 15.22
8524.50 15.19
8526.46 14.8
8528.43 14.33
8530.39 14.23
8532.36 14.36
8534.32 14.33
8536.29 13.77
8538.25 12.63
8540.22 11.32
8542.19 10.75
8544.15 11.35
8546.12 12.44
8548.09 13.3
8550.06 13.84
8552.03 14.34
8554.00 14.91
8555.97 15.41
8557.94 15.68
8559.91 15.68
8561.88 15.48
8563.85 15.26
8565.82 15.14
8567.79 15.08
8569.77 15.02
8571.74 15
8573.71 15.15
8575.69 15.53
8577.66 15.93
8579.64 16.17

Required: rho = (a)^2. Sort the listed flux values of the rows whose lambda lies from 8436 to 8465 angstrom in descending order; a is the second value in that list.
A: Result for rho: 323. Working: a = 17.96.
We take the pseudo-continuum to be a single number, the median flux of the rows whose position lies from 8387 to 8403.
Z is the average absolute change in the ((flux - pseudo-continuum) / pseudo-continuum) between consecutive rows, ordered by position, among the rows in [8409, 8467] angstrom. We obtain 0.025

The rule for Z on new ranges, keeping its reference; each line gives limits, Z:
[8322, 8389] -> 0.010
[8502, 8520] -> 0.013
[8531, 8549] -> 0.049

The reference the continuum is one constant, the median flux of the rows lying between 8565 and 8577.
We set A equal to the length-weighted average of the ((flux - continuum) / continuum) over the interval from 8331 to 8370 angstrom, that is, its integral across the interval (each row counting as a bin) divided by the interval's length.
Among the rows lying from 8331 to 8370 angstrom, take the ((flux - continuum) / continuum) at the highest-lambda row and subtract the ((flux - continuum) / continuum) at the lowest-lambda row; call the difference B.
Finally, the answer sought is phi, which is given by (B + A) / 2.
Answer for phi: 0.060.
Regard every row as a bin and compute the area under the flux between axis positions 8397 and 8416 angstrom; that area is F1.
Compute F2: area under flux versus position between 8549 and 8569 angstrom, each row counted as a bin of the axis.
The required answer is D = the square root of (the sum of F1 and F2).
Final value 25.1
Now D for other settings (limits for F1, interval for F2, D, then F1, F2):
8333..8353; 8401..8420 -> 25.5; 322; 326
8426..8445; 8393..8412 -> 24.6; 288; 317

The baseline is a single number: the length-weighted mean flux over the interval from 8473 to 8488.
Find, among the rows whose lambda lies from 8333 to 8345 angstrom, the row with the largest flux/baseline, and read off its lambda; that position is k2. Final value 8343.90 angstrom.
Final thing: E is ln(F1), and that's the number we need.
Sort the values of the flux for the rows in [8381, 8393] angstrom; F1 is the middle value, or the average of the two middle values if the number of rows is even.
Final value 2.75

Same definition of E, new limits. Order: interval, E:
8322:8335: 2.76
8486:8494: 2.72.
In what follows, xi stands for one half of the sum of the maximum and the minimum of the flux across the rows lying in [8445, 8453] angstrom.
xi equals 16.6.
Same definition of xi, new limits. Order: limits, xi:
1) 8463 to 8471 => 14.8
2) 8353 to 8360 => 17.1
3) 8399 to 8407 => 16.8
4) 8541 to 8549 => 12.0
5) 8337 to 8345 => 15.8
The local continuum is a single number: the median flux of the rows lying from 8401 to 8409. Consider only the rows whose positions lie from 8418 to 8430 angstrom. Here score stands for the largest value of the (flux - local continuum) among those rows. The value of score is -0.9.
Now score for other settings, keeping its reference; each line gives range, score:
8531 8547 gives -2.4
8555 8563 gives -1.1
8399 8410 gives 0.6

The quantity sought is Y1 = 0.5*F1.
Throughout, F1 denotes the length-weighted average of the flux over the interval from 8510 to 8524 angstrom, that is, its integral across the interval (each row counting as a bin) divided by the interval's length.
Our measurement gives 7.7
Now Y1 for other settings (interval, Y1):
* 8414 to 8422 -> 8.3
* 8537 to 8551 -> 6.1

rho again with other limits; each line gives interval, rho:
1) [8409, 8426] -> 328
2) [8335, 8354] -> 282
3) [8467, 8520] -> 249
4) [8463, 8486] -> 247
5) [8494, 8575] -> 249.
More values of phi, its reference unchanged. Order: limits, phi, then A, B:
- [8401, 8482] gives -0.010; 0.06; -0.08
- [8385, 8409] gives 0.070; 0.07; 0.07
